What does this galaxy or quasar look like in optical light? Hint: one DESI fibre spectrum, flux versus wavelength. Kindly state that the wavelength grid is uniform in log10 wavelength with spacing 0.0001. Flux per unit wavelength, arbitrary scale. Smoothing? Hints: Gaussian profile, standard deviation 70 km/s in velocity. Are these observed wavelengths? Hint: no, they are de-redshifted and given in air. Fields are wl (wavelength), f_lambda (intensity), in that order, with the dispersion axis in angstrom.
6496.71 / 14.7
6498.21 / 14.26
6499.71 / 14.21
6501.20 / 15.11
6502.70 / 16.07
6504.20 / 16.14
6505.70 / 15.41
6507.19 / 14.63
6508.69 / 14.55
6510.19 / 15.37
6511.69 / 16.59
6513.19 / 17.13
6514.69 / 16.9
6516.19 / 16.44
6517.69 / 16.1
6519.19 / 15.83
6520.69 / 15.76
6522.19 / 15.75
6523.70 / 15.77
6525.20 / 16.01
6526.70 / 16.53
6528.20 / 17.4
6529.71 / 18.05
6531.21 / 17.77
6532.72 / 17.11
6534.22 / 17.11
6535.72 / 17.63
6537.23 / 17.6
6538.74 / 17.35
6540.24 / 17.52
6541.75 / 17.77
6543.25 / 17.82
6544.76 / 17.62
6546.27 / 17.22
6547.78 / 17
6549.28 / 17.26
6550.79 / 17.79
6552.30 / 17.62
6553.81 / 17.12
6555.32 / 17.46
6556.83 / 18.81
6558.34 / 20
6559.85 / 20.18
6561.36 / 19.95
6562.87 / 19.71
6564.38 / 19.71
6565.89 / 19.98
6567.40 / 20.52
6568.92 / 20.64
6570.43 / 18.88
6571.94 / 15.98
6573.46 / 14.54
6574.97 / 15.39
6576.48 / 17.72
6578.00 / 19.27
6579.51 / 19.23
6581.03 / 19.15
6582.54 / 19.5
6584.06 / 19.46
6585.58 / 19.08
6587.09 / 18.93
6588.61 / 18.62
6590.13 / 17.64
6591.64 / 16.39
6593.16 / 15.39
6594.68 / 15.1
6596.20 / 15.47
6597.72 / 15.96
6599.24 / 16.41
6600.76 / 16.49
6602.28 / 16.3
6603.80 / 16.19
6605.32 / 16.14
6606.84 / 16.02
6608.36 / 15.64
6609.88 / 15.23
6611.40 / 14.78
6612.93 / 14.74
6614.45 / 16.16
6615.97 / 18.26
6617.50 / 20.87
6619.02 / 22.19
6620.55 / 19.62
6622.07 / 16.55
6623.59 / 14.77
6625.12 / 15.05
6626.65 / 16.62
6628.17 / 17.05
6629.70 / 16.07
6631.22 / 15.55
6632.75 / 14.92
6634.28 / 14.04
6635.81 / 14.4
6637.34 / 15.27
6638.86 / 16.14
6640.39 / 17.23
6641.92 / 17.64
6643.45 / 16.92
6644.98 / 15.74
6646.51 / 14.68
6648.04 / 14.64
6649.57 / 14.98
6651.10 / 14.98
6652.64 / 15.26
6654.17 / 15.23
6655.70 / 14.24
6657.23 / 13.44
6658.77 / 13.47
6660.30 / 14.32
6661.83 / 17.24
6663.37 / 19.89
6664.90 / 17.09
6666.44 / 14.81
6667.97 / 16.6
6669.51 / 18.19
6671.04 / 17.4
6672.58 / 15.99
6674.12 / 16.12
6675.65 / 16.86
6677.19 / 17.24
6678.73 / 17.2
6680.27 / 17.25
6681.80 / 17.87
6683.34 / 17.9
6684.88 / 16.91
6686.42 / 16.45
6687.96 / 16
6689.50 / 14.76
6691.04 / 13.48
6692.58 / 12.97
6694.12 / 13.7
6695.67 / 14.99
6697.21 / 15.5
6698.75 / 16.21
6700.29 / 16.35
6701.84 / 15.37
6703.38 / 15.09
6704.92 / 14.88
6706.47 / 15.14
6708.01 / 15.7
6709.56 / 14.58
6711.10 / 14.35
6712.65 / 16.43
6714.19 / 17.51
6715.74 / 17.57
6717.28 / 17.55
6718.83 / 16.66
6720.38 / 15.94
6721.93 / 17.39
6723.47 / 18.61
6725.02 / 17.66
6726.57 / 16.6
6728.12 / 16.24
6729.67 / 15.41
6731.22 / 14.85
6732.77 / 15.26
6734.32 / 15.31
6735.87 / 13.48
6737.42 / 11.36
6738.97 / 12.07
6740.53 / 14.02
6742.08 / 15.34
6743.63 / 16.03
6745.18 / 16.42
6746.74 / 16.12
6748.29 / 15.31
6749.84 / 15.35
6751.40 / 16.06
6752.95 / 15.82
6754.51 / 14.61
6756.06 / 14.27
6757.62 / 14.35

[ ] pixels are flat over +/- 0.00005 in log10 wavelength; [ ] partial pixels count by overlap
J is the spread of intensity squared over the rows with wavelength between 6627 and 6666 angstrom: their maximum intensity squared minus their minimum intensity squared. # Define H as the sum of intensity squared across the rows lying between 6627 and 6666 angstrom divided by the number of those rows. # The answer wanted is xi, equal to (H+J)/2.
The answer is 231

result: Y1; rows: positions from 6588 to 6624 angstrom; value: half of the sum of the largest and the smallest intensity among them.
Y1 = 18.5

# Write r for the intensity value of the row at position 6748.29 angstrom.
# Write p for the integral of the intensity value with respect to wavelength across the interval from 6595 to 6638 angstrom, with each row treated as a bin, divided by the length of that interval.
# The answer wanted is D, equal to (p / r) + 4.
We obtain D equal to 5.06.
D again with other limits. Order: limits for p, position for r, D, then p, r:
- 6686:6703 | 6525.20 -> 4.94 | 15.0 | 16.01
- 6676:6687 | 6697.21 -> 5.11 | 17.3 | 15.5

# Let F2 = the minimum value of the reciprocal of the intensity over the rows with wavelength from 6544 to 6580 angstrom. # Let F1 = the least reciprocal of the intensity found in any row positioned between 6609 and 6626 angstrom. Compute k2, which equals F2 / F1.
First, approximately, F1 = 0.0451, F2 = 0.048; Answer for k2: 1.08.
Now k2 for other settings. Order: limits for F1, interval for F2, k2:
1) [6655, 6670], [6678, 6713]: 1.11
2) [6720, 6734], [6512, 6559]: 0.93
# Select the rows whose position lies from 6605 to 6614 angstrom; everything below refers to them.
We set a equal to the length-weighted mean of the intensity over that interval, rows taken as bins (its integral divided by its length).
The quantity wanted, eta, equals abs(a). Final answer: 15.4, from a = 15.4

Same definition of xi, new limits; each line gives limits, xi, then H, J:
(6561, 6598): 273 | 331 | 215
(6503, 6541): 194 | 273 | 114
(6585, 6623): 283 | 292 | 275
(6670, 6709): 203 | 254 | 152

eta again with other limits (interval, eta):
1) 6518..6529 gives 16.2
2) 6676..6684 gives 17.5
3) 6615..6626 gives 18.1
